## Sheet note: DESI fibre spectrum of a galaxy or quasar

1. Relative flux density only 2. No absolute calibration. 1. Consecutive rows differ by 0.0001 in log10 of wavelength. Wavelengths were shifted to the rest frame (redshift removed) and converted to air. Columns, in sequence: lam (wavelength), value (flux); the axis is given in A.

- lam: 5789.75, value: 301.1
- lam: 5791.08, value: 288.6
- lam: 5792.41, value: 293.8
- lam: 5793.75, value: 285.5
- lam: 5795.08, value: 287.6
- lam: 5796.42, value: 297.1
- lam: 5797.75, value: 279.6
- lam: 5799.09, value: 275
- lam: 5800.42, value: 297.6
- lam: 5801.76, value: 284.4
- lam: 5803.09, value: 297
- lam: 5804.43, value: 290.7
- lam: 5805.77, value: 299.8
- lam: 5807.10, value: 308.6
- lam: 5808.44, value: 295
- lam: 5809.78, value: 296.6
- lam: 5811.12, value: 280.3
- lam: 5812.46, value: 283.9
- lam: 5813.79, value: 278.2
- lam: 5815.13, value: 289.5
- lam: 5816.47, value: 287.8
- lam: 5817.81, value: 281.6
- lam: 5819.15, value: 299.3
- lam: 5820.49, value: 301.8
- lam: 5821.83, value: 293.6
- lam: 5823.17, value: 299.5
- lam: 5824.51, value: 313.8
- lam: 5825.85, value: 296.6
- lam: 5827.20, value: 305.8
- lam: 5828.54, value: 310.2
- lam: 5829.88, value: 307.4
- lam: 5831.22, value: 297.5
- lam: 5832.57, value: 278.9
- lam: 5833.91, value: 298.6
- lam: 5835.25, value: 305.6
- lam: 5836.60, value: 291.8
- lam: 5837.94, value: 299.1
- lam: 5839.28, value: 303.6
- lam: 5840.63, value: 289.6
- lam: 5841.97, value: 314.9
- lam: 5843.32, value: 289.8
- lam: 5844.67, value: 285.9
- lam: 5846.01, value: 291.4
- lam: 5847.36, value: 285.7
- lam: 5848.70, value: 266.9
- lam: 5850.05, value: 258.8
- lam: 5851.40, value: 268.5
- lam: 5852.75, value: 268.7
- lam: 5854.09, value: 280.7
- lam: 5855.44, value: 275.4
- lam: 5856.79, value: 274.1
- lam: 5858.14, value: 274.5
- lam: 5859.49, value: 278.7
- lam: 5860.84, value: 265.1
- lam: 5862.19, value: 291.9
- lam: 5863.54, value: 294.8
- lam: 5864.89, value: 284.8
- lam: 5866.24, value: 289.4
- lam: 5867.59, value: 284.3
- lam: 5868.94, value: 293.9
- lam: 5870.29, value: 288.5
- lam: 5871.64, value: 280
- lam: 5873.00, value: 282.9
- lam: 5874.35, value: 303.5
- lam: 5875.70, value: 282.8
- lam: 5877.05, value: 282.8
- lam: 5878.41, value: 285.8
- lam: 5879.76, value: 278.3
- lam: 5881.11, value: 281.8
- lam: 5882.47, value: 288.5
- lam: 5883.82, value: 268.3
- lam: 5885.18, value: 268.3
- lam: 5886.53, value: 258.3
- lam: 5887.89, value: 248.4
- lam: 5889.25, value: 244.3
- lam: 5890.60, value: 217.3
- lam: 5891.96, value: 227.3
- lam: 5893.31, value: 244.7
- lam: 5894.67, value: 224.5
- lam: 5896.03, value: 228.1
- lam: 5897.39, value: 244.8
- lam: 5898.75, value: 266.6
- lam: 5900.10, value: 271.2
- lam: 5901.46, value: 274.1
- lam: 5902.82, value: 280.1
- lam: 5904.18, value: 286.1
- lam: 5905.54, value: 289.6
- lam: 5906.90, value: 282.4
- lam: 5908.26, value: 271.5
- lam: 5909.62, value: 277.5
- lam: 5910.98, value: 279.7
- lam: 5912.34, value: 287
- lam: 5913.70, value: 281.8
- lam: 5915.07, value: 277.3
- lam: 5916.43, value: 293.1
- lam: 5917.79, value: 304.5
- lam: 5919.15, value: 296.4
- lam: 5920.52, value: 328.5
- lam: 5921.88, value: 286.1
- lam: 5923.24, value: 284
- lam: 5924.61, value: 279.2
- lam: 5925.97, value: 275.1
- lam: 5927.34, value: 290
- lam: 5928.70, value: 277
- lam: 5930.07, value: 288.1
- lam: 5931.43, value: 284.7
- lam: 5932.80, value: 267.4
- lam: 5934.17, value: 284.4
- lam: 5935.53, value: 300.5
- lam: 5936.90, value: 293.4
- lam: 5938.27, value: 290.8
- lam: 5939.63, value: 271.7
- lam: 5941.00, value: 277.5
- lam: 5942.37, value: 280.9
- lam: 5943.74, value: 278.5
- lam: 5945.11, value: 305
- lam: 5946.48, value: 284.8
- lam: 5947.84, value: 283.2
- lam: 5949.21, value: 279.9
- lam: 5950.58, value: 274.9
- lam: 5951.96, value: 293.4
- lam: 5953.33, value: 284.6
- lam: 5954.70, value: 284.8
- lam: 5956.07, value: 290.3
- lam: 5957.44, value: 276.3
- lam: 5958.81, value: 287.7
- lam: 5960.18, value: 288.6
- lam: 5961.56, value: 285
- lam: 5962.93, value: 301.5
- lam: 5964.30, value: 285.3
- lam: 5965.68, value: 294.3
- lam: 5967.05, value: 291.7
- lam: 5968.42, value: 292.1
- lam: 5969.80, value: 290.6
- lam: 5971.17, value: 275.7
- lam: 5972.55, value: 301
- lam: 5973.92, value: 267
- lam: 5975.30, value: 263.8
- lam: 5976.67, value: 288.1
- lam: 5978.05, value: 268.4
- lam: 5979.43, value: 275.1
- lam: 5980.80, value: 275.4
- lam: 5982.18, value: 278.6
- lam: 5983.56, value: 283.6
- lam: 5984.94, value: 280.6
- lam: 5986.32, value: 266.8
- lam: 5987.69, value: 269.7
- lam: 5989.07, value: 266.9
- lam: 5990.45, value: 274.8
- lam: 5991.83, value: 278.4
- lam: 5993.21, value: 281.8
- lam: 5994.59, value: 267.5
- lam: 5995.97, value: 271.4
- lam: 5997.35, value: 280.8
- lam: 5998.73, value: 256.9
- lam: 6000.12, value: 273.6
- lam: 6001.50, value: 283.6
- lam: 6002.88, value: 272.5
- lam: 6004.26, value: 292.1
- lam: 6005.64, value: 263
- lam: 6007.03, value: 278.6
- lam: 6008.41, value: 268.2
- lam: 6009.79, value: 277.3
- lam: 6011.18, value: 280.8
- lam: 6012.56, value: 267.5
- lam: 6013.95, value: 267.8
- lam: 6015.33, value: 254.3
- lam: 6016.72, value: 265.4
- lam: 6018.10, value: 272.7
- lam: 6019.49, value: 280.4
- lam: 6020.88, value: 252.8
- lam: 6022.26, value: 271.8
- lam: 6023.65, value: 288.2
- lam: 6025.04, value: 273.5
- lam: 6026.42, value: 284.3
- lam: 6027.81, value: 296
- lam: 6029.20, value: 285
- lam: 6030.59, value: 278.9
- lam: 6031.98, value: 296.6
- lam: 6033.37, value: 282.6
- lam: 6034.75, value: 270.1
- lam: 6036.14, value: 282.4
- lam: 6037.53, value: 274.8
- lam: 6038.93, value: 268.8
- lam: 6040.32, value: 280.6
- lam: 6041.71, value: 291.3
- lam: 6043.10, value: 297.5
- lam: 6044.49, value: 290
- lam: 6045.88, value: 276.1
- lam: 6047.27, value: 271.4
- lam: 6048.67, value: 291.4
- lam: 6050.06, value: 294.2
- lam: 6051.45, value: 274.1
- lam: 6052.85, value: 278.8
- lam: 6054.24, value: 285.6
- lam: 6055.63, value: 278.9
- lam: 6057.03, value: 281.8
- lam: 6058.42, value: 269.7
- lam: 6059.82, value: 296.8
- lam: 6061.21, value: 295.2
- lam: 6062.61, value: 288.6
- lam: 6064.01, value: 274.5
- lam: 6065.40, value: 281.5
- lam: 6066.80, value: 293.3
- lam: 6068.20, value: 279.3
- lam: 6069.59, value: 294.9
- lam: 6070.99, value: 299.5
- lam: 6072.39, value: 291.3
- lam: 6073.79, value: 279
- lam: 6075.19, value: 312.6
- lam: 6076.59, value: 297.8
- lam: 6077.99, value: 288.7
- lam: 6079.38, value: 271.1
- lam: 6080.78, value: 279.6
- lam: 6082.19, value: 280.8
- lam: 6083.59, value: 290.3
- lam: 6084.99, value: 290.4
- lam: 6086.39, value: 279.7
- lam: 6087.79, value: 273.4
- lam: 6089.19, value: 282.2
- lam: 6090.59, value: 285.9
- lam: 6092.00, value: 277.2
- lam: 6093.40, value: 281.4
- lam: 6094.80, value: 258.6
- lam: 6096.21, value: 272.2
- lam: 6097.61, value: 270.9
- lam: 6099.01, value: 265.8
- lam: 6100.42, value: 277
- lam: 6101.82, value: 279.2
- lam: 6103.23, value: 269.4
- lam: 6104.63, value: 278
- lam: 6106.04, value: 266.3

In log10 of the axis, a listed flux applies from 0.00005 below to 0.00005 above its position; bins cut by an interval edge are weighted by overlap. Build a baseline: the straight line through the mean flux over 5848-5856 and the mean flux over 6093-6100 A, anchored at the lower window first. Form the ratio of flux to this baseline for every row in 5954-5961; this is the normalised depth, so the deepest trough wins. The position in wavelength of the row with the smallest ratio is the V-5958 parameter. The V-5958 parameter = 5957.44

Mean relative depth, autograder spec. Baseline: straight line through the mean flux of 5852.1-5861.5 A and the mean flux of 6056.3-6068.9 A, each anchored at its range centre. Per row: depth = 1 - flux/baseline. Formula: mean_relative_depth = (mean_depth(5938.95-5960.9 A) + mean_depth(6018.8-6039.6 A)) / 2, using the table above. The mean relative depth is -0.0027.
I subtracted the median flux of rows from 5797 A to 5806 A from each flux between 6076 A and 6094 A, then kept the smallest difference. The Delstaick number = -20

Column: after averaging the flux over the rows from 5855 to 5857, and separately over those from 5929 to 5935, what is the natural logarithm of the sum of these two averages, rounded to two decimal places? 6.32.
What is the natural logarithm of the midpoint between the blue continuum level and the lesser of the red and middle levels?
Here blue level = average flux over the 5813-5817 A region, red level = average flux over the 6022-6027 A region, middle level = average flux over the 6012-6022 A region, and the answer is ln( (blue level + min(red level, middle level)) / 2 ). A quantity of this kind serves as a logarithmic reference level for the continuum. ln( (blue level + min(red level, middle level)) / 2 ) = 5.62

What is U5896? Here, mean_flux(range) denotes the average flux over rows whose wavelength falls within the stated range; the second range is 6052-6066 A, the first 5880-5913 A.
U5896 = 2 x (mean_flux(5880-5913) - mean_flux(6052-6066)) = -40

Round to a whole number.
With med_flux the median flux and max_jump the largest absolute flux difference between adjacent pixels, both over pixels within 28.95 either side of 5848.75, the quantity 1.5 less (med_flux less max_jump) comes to -261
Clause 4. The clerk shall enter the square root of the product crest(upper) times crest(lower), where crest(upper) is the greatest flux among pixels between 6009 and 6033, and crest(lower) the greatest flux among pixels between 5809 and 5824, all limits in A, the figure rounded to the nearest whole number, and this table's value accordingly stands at 299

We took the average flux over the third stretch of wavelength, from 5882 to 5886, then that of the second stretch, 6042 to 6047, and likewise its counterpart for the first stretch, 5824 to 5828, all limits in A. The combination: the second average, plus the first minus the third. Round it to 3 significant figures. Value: 318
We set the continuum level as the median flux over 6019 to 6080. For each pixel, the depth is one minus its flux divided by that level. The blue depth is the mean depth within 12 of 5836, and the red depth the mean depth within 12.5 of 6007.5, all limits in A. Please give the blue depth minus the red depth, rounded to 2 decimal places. -0.09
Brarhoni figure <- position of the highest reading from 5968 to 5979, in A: 5972.55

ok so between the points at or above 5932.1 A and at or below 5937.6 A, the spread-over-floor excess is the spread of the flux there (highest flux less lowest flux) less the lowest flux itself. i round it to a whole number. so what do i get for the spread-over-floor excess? -234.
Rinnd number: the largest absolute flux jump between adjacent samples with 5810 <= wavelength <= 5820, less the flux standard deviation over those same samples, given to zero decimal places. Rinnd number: 11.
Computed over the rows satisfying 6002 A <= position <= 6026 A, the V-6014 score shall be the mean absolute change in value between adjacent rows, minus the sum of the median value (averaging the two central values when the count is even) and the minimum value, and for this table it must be -512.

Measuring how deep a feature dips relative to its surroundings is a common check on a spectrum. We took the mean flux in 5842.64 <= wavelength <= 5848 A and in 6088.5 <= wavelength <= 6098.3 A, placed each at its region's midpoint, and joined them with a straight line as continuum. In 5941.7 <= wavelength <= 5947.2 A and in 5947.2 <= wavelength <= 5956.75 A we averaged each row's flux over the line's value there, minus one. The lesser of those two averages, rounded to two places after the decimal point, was 0.01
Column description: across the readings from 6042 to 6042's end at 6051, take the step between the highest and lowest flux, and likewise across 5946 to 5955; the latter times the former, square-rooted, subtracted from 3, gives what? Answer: -19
